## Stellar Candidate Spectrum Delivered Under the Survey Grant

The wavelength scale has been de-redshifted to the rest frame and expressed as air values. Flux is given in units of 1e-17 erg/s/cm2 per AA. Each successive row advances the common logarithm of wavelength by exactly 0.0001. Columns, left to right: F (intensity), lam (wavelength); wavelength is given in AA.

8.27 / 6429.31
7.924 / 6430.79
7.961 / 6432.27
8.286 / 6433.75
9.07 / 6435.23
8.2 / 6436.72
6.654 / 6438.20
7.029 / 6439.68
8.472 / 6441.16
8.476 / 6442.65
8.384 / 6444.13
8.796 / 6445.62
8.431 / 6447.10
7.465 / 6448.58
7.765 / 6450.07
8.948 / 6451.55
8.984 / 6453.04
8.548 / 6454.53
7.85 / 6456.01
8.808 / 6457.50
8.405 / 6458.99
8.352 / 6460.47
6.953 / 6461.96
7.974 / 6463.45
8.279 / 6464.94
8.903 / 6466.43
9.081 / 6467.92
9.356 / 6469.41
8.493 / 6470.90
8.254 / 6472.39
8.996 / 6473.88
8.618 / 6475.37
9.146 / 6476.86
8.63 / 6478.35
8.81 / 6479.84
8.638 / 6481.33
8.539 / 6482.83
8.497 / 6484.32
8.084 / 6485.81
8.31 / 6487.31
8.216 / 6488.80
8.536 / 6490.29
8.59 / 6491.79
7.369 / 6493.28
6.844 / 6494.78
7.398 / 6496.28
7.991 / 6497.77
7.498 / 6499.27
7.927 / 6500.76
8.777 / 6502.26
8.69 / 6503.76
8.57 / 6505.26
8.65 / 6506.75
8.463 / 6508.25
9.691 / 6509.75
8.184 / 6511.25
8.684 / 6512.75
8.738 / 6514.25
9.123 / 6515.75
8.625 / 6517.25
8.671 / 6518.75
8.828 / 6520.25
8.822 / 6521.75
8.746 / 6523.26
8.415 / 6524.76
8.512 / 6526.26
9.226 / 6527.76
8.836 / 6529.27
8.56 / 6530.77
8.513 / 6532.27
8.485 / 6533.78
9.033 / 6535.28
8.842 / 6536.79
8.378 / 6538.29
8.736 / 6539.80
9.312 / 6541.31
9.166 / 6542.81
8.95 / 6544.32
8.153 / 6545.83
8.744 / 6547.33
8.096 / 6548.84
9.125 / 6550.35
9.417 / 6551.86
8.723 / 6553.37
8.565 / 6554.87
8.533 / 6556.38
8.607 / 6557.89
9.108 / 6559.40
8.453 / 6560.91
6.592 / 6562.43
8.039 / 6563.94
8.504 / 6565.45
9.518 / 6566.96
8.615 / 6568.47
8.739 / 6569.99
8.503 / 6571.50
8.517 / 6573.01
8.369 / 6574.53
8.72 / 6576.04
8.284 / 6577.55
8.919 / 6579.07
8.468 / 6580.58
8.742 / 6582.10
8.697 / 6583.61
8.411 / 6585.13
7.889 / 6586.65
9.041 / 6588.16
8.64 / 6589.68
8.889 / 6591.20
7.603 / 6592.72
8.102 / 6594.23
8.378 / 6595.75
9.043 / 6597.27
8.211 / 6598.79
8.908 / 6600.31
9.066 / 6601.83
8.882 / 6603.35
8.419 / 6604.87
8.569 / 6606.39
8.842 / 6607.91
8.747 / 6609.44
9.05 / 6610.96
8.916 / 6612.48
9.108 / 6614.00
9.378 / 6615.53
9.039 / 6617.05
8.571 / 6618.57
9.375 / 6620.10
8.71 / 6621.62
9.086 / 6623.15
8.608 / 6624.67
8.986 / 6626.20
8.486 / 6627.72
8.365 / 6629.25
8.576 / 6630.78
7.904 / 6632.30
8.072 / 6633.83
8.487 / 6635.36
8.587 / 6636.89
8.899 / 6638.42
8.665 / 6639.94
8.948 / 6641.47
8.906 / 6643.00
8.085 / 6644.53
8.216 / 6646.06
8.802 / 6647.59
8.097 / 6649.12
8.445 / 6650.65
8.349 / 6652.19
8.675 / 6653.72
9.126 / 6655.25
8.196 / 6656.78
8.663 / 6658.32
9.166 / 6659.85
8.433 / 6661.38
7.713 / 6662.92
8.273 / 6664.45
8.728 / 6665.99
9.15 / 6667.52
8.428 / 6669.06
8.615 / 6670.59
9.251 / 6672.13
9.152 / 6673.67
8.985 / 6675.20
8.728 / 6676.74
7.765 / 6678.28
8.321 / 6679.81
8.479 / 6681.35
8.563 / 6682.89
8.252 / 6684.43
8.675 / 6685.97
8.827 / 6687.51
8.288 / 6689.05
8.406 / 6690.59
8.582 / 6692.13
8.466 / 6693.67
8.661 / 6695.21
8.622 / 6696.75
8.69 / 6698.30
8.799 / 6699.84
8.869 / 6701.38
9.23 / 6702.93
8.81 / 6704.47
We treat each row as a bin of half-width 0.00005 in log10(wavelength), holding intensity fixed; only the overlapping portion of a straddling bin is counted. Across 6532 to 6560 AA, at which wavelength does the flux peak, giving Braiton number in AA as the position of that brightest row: 6551.86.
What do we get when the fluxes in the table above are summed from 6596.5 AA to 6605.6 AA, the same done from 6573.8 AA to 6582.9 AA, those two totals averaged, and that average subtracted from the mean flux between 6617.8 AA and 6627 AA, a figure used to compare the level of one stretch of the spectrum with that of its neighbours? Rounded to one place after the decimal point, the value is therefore -43.1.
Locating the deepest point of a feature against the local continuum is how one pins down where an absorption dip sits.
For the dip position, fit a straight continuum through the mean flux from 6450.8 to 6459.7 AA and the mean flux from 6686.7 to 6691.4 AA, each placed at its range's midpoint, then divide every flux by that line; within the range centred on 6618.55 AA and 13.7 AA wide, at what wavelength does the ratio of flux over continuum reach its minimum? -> 6618.57 AA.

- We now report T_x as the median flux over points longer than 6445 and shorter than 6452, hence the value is 8.43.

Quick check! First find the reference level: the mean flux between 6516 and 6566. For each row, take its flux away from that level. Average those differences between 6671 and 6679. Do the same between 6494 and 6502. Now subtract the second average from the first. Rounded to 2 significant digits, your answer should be -1.2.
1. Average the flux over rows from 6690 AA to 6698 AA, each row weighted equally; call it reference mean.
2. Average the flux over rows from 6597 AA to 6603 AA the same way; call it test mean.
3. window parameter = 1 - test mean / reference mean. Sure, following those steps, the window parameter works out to -0.03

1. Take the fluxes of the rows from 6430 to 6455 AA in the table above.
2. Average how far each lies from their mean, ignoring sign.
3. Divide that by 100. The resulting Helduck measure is 0.0052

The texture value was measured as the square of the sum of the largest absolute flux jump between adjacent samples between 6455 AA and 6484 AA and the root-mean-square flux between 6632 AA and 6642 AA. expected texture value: 98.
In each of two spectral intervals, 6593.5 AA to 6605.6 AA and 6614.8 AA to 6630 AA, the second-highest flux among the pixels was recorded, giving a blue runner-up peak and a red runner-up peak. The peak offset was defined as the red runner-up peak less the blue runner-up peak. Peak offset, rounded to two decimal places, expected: 0.33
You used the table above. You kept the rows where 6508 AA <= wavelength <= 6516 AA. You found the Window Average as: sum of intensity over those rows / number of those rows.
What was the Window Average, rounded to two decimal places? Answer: 8.81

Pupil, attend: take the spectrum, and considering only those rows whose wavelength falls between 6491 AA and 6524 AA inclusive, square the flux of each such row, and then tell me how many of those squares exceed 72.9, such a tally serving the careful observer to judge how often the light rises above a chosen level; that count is 14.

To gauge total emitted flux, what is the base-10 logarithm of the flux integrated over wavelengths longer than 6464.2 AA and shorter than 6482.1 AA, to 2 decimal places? 2.20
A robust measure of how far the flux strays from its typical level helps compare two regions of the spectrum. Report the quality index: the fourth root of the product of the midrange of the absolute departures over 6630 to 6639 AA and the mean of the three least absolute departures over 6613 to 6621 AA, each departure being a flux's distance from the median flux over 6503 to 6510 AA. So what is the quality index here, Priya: 0.59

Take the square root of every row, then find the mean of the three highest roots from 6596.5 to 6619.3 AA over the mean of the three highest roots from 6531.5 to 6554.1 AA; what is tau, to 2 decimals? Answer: 0.99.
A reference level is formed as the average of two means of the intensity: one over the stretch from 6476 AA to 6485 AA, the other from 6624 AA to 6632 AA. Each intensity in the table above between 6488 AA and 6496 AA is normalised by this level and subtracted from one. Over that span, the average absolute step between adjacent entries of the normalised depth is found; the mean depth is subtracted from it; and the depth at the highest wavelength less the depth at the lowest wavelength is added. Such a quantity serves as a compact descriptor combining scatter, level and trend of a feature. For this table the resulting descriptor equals 0.13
